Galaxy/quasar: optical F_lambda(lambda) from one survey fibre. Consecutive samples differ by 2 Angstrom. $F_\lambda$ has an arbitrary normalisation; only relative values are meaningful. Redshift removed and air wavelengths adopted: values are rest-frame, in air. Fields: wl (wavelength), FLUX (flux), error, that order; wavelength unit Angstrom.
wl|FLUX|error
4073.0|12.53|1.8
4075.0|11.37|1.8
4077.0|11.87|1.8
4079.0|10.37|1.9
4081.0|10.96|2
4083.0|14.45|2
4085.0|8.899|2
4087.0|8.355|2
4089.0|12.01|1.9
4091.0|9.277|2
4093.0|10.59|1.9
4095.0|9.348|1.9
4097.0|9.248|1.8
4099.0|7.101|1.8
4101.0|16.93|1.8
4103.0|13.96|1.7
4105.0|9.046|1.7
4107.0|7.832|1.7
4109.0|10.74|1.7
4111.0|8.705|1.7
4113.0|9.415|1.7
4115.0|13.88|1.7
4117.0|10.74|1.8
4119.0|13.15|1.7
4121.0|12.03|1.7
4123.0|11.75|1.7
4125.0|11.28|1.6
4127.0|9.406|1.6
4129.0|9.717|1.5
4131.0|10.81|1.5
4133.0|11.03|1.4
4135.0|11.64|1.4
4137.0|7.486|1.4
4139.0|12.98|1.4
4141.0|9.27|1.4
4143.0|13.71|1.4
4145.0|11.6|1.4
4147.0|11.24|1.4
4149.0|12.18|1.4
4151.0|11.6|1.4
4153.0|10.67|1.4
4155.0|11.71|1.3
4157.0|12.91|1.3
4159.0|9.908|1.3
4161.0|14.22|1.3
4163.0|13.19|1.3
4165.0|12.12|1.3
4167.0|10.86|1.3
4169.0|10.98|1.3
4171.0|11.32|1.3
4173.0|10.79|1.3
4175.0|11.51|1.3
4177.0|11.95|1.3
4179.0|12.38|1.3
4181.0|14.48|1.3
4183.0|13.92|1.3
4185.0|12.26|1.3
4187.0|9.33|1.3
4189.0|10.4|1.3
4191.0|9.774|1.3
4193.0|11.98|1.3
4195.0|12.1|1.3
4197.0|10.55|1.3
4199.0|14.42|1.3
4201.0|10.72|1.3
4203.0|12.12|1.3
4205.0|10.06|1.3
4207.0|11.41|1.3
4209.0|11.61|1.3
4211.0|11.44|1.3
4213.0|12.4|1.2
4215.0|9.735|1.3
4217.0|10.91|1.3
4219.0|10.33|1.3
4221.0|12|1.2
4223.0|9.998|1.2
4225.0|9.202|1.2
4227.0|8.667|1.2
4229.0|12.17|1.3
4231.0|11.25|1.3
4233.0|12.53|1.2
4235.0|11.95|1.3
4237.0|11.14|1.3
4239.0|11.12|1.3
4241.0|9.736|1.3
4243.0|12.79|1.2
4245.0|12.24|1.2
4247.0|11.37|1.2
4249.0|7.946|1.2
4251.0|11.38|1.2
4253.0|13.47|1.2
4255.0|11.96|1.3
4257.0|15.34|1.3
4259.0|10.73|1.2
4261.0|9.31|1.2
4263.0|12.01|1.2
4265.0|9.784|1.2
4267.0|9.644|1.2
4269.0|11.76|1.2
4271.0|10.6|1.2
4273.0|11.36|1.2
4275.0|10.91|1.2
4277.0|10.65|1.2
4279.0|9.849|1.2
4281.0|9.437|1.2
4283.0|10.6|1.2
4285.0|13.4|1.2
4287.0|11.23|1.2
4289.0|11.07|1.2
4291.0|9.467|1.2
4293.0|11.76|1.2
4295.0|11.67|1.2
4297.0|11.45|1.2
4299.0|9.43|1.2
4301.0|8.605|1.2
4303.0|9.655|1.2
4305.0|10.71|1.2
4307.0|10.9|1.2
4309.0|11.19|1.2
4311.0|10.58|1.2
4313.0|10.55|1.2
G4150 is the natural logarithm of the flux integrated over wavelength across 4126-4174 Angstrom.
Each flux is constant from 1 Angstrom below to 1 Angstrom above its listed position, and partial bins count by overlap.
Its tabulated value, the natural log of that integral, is 6.30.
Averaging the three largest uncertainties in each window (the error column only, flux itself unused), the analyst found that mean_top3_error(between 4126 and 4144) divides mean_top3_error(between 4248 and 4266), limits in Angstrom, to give 0.83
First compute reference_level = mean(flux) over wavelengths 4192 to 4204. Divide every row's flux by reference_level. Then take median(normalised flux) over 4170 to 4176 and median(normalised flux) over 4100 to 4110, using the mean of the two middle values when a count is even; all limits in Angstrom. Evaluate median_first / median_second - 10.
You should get -8.95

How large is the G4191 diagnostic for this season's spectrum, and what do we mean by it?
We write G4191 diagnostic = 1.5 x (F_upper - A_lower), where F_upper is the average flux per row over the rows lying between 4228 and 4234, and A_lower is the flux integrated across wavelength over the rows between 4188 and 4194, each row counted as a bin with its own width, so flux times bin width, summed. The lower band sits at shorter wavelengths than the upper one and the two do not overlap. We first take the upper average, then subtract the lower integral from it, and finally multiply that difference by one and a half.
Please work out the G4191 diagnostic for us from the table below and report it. -78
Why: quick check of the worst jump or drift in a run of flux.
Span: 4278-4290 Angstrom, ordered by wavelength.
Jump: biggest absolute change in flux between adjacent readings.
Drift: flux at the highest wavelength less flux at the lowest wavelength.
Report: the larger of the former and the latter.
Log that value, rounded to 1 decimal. 2.8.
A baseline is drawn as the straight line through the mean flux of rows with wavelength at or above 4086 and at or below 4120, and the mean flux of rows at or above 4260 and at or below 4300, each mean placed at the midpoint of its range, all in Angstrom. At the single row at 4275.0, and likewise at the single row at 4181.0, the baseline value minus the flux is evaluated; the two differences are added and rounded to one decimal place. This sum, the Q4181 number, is -3.9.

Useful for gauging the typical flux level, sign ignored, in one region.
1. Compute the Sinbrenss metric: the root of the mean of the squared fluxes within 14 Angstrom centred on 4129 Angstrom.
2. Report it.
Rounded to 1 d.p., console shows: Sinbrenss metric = 10.8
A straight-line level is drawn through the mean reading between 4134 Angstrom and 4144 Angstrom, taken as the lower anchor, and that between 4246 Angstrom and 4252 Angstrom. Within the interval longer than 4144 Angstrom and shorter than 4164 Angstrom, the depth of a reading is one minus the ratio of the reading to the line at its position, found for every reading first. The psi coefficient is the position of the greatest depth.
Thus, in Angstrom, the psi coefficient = 4159.0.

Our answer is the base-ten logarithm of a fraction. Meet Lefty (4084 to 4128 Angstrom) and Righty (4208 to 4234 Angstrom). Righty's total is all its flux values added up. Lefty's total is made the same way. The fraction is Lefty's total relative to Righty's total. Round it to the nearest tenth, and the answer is 0.2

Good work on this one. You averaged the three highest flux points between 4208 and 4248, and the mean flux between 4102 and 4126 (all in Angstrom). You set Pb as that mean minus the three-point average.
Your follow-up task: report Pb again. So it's -1.5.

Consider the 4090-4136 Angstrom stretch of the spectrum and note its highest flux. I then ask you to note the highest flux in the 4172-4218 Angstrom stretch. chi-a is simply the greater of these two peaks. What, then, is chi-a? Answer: 16.9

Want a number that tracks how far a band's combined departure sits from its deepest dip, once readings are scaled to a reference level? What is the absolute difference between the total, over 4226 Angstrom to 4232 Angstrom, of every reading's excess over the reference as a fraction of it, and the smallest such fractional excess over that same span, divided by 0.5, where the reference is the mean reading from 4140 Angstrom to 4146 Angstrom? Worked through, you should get 0.06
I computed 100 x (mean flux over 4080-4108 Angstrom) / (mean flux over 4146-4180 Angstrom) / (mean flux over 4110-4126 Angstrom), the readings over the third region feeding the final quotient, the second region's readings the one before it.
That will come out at 7.9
